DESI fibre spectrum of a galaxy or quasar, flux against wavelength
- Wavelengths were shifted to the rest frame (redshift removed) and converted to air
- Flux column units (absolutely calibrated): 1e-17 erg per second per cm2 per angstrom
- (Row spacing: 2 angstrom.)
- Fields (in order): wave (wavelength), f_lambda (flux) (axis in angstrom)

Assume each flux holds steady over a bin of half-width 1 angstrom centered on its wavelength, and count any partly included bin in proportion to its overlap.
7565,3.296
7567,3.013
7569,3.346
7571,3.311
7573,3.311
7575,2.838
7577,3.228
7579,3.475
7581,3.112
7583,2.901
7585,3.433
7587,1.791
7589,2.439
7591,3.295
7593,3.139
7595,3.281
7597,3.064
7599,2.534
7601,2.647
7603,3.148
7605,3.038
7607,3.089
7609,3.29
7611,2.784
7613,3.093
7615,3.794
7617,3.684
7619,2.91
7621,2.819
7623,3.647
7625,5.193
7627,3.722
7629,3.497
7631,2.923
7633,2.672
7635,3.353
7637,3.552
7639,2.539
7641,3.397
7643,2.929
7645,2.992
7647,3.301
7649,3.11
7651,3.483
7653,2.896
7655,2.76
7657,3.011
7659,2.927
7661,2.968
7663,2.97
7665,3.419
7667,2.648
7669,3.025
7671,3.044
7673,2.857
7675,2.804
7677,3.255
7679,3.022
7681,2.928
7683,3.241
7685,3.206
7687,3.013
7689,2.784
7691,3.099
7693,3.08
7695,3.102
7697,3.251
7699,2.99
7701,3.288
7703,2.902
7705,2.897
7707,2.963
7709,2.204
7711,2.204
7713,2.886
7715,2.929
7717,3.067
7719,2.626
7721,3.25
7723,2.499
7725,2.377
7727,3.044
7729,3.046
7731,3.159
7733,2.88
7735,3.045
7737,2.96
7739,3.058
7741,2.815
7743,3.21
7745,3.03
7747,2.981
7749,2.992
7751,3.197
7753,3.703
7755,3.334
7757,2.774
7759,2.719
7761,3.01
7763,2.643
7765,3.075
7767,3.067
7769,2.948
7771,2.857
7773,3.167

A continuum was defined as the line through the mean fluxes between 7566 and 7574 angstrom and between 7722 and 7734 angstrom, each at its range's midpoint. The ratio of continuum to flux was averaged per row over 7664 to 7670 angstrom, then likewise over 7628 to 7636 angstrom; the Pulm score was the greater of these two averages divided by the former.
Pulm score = 1.00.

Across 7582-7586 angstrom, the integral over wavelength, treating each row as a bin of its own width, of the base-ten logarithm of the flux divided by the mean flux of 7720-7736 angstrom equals 0.14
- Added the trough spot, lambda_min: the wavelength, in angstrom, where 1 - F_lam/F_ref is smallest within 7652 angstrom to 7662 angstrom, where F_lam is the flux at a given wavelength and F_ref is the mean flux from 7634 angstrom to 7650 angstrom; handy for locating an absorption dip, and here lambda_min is 7657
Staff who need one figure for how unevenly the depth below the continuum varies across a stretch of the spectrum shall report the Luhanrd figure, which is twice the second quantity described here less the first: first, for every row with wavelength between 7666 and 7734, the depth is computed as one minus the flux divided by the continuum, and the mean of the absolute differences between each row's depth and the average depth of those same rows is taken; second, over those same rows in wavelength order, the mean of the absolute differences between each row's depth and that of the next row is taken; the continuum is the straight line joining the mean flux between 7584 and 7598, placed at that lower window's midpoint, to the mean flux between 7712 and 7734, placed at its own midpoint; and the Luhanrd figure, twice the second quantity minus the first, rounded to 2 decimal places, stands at 0.10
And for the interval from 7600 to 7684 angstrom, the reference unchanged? 0.17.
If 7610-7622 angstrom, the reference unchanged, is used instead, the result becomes 0.14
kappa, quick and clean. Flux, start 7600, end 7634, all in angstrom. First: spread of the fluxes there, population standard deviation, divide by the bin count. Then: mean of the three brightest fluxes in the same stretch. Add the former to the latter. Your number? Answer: 4.8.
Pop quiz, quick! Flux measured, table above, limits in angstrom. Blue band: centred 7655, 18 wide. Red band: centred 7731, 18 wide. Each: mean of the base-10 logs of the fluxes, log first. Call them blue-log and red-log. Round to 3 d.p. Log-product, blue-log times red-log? 0.222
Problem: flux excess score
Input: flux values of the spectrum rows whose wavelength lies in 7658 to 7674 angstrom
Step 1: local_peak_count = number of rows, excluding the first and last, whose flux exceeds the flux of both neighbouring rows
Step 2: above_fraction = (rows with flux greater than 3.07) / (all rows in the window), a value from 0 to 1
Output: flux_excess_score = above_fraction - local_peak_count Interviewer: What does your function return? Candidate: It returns -1.9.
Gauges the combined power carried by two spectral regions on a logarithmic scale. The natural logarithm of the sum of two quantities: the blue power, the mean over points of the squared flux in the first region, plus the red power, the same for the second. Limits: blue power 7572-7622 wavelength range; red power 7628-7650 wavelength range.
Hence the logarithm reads 2.96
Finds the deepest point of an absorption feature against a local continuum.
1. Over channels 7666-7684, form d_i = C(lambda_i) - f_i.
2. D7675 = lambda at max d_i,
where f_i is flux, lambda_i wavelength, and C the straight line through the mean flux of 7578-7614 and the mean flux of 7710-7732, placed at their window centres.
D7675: 7667 angstrom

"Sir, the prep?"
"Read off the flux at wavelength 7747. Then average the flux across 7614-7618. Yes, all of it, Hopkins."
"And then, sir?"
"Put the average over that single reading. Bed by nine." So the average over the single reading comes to 1.25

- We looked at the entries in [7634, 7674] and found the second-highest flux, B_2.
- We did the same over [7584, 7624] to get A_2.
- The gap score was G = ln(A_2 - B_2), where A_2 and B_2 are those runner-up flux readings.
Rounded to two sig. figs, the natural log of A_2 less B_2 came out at -1.6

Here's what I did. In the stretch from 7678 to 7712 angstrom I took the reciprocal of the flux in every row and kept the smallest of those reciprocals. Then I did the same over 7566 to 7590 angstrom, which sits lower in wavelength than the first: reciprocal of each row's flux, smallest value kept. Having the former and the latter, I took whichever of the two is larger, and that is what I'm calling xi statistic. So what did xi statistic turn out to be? 0.304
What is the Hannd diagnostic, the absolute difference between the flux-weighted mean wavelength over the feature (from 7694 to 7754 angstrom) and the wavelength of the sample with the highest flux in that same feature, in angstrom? 28.5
